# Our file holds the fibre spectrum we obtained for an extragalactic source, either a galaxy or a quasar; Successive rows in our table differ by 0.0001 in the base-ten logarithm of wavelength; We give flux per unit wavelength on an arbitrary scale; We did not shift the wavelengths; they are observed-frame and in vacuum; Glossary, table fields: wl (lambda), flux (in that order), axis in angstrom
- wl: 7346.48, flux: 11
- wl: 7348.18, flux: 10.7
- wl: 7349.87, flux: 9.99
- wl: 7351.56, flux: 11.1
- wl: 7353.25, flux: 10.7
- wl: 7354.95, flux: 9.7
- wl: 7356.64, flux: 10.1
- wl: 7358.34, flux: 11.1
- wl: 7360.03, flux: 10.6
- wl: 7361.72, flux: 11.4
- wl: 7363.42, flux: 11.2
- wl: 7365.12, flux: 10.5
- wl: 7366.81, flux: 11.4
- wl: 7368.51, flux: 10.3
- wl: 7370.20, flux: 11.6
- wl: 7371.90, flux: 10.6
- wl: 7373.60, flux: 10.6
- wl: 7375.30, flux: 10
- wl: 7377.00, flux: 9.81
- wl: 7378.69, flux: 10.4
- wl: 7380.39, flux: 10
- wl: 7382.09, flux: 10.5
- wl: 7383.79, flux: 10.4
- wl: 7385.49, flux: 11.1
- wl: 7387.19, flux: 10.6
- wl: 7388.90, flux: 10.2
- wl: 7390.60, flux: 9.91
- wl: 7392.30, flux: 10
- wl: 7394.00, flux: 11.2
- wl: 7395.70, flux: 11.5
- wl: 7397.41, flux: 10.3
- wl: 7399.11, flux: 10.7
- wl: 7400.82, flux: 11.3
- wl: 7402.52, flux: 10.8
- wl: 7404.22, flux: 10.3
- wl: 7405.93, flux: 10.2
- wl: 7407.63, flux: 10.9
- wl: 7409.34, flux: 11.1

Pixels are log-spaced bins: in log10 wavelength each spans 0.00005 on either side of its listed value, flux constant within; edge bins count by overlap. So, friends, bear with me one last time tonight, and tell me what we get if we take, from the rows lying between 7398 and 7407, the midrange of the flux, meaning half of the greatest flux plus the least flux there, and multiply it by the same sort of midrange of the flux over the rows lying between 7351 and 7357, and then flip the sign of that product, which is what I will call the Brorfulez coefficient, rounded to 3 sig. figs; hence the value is -112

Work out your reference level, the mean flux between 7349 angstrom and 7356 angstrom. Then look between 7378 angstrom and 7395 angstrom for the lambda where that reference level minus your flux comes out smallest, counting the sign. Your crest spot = 7394.00 angstrom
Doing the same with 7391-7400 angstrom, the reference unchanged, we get 7395.70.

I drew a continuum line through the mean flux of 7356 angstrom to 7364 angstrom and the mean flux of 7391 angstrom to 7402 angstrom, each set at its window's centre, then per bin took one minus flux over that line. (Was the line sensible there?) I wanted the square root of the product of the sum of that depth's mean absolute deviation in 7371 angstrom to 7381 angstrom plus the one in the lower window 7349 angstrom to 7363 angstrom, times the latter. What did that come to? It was 0.057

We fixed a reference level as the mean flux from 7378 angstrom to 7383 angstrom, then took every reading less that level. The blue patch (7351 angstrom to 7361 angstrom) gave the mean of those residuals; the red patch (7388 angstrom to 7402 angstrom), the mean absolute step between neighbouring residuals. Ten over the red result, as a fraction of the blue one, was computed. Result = 69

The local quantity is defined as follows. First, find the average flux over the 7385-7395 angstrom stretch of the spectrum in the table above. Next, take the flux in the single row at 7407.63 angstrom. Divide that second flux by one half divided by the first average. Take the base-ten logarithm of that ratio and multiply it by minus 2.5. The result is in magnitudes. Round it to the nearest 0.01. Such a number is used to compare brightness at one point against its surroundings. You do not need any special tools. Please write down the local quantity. -5.90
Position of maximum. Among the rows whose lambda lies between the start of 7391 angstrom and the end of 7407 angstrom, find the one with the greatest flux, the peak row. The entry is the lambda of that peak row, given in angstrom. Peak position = 7395.70 angstrom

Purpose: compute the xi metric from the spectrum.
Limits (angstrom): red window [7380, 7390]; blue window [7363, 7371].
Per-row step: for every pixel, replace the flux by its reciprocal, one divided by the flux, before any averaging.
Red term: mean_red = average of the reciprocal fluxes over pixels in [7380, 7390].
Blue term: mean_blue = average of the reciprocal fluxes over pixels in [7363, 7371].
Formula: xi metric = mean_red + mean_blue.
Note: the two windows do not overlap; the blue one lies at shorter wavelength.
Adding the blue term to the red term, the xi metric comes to 0.1868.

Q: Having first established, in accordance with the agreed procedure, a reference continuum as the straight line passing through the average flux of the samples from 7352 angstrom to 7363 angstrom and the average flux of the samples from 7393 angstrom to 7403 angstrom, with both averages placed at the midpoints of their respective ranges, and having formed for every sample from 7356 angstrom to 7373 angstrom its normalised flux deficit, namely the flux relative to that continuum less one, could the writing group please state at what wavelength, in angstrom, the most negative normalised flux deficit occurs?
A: 7356.64 angstrom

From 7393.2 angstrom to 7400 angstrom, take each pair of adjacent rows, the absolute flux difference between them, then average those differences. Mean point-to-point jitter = 0.63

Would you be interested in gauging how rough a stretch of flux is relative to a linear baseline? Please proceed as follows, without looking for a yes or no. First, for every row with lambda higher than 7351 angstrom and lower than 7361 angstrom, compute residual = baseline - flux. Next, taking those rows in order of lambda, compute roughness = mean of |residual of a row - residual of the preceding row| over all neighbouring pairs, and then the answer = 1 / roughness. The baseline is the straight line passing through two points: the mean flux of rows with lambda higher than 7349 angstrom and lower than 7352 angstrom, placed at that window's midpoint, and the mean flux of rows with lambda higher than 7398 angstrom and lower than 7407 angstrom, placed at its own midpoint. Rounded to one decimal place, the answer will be 1.5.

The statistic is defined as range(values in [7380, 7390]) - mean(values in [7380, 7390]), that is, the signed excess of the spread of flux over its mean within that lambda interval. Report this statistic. -9.37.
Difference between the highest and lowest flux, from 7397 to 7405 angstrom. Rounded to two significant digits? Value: 1.0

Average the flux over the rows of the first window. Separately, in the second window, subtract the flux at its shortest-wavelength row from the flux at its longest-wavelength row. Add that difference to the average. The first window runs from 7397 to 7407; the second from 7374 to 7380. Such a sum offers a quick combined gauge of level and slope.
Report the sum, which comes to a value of 11.0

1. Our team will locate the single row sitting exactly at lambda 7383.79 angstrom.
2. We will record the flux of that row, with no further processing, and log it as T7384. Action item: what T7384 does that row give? 10.4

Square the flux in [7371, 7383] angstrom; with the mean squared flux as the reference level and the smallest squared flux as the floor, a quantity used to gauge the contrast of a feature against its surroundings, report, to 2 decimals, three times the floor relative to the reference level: 2.73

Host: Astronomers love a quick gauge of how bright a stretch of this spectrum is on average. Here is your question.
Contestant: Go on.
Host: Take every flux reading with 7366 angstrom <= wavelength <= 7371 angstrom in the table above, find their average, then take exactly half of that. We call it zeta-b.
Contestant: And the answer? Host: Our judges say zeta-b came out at 5.55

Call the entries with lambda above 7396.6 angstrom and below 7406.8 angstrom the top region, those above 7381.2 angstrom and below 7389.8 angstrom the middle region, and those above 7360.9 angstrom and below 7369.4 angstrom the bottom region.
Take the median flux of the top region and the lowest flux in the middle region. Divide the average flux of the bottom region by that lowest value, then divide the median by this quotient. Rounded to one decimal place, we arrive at 9.8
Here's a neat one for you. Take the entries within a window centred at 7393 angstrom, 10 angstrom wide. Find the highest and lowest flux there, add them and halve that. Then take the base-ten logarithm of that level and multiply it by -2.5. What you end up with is -2.57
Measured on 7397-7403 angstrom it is -2.58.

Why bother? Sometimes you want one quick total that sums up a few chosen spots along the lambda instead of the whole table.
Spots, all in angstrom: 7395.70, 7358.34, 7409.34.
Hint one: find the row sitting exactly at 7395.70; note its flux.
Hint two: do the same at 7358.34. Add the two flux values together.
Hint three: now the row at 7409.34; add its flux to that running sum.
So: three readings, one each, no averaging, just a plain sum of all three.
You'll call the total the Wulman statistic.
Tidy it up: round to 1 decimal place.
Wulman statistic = 33.7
